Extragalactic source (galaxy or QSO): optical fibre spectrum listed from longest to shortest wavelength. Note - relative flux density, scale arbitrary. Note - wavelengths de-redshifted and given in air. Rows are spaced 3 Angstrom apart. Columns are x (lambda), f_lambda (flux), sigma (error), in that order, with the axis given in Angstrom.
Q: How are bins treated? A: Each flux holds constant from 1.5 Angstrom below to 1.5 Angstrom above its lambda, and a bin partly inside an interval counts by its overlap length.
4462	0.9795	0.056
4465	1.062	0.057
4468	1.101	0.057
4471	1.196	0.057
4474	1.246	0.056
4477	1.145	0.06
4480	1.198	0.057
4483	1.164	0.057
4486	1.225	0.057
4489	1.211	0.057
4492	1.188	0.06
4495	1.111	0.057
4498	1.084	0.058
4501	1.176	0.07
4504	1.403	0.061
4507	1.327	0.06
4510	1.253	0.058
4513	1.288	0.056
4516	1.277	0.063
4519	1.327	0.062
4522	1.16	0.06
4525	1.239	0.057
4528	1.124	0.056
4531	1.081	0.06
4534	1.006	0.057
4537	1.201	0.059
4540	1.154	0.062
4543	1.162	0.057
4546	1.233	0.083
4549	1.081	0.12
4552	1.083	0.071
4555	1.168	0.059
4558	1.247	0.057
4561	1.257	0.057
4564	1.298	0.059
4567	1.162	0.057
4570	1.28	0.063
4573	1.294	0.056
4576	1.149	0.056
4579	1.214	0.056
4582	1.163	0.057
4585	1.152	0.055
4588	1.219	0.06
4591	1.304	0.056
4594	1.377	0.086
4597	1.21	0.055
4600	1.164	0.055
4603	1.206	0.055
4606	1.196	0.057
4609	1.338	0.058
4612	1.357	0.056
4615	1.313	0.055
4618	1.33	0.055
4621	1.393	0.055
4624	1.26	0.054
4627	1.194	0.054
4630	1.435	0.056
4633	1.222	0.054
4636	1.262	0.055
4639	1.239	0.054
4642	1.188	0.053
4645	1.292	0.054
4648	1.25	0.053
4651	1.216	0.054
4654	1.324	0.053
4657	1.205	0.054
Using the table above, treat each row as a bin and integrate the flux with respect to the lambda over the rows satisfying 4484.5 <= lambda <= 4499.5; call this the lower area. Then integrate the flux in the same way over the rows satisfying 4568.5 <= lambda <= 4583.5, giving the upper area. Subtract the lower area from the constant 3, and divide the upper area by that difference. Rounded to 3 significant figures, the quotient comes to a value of -1.27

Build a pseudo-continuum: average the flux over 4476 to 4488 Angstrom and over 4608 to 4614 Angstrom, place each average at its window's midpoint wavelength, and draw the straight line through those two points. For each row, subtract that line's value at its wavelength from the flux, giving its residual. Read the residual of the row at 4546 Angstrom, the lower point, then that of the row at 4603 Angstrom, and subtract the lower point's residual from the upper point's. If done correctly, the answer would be -0.10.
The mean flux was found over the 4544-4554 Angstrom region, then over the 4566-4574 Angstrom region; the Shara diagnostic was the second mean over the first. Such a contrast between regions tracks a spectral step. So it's 1.10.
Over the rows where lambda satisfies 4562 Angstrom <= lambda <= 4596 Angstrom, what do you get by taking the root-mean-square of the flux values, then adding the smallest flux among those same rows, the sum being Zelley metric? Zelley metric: 2.39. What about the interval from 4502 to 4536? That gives 2.24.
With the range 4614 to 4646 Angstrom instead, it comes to 2.47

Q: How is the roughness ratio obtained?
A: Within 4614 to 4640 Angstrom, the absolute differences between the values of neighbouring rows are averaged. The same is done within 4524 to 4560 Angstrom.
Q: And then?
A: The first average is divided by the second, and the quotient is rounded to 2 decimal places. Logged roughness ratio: 1.26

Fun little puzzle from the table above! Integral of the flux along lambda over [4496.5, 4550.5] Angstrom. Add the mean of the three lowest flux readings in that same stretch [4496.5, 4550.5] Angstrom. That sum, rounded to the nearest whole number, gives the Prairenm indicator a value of 66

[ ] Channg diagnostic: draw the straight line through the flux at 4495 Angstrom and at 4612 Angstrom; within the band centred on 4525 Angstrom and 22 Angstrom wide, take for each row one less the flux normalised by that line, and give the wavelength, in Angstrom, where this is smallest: 4519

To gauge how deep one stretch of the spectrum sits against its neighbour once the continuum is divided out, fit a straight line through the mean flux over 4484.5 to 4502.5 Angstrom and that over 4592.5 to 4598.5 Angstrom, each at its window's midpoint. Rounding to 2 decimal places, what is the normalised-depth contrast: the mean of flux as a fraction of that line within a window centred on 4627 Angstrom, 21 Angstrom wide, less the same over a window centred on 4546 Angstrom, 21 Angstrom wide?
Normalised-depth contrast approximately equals 0.04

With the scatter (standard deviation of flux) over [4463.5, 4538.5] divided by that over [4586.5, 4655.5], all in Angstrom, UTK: 1.25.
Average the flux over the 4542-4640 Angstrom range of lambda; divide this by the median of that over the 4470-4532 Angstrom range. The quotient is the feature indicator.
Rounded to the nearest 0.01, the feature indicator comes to 1.04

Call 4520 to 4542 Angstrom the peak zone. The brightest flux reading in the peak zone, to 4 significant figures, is 1.239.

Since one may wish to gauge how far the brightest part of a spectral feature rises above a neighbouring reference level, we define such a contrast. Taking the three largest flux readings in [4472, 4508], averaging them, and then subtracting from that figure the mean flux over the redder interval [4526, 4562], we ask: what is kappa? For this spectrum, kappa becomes 0.18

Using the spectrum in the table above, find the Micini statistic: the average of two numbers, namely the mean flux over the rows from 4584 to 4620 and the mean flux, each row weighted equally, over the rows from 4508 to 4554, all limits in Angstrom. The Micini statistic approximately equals 1.22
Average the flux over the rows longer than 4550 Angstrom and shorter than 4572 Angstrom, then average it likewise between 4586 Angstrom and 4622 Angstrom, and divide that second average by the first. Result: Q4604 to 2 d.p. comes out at 1.06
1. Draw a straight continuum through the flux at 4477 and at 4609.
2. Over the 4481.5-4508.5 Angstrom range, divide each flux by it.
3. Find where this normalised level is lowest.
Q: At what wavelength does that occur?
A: 4498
